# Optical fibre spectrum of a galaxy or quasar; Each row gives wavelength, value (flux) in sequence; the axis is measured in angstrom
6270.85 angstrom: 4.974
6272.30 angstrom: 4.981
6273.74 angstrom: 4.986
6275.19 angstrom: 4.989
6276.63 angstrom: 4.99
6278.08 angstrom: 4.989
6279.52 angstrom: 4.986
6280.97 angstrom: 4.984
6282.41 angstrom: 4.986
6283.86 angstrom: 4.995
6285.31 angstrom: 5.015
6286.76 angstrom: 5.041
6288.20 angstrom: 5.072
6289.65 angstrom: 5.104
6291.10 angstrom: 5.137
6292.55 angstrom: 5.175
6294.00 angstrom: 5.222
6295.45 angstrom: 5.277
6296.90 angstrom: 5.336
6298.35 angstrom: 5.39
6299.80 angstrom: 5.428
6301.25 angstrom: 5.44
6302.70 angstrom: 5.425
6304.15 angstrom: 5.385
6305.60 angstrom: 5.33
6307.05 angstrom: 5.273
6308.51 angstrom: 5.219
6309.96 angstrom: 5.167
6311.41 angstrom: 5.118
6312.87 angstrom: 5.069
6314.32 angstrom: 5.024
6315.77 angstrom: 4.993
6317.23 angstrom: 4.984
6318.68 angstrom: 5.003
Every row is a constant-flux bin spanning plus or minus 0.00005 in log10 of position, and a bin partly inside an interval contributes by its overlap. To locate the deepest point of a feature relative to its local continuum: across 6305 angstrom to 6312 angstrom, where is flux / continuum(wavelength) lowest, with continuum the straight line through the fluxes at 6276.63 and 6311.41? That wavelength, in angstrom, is 6311.41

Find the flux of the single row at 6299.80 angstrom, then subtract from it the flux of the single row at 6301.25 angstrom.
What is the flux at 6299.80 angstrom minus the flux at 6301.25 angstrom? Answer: -0.012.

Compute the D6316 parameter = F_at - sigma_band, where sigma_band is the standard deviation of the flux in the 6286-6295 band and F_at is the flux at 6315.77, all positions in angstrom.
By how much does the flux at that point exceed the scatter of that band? 4.9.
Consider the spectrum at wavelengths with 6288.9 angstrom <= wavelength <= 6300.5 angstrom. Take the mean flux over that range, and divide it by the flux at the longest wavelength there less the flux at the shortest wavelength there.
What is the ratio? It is 16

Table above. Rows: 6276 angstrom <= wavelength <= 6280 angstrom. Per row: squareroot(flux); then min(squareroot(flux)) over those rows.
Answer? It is 2.23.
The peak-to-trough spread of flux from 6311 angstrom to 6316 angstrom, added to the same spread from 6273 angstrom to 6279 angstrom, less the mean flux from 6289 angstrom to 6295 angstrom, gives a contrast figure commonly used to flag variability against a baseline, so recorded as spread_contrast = -5.03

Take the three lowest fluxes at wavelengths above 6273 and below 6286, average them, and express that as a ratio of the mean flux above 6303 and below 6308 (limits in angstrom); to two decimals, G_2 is 0.94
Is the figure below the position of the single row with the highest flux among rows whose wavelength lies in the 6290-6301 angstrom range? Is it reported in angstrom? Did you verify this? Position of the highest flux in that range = 6299.80 angstrom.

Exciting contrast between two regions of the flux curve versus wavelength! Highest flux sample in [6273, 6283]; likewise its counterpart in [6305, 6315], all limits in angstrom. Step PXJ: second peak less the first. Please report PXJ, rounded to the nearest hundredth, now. 0.34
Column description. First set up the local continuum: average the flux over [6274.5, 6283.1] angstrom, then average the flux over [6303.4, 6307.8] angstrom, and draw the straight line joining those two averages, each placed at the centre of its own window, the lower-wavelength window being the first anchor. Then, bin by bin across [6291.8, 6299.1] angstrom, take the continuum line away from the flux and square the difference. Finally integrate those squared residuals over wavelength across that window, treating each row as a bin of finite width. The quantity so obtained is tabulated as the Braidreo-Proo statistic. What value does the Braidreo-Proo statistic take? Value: 0.07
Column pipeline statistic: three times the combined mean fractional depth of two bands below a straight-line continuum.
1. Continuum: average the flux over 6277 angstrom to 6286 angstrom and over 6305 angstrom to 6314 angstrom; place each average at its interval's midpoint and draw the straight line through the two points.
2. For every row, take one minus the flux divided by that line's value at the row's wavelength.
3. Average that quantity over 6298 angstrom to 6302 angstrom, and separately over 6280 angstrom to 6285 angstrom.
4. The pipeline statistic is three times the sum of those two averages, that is -0.17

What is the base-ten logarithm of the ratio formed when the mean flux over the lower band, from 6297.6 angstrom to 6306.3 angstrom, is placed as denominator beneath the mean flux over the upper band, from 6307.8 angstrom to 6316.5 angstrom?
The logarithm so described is -0.025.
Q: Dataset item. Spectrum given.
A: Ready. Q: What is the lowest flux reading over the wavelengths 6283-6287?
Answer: 4.995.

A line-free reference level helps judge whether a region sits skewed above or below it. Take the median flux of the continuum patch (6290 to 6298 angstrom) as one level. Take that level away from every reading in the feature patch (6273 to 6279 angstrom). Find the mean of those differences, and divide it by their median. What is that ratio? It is 1.00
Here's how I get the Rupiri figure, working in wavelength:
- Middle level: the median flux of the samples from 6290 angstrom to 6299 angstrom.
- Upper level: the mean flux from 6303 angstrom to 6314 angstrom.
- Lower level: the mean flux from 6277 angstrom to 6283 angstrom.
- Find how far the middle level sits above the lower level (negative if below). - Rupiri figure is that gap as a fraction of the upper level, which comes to 0.050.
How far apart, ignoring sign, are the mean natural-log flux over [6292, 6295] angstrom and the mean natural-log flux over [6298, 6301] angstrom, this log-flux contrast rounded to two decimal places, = 0.04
